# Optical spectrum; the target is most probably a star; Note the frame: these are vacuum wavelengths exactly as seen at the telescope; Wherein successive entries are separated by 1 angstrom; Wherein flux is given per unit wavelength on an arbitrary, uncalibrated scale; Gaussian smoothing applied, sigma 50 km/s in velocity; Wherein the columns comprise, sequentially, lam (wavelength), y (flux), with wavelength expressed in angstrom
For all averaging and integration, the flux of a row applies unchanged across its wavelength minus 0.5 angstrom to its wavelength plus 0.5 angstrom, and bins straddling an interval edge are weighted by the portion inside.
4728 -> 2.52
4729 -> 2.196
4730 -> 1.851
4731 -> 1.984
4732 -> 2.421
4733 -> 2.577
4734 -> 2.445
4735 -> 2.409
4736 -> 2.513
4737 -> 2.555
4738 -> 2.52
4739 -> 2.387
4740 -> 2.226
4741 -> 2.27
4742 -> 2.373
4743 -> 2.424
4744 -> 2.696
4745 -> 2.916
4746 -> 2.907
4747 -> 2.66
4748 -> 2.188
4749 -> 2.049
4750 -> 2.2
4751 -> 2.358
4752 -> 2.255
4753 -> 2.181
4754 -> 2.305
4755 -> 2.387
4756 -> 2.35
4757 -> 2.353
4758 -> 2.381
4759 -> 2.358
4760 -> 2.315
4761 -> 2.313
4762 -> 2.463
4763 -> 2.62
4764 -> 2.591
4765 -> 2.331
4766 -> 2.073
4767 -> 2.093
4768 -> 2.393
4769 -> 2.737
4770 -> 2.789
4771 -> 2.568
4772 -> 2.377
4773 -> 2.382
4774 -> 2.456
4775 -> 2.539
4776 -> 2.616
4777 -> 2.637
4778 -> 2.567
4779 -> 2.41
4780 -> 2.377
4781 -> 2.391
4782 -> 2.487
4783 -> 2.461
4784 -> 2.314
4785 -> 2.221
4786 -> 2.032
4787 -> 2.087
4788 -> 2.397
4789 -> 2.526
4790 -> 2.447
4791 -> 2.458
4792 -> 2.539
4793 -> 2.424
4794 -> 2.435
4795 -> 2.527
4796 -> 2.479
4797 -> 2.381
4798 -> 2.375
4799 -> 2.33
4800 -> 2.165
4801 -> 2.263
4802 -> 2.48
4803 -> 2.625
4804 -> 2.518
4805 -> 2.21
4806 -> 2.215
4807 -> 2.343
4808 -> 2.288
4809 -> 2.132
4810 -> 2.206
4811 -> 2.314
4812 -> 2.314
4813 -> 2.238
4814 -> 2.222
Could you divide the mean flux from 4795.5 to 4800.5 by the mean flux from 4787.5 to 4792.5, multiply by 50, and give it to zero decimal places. 47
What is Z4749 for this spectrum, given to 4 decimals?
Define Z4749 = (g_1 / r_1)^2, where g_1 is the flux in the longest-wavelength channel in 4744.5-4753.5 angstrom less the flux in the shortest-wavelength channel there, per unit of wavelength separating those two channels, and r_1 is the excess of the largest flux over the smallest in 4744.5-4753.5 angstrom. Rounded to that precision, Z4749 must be 0.0112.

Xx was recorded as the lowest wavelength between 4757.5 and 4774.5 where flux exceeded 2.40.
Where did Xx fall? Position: 4762 angstrom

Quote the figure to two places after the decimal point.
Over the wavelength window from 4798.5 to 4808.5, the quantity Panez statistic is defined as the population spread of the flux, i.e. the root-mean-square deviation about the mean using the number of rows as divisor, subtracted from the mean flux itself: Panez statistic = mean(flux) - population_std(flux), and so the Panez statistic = 2.20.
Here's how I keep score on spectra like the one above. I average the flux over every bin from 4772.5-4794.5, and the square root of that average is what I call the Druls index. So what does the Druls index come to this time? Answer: 1.555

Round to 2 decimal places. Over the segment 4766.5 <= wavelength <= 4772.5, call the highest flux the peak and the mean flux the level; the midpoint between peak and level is 2.64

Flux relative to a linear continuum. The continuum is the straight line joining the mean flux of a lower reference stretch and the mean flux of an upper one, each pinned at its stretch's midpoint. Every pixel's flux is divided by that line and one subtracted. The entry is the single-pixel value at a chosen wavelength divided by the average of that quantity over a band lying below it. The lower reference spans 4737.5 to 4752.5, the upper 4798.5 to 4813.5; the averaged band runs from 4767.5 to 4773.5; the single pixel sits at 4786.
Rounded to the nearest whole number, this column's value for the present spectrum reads -2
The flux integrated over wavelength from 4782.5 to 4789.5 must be 16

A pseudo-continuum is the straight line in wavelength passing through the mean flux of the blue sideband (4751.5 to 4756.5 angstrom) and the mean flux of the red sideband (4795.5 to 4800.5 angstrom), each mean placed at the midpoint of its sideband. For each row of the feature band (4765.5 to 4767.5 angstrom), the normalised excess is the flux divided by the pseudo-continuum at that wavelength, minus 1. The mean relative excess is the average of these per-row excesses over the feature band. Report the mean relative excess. -0.10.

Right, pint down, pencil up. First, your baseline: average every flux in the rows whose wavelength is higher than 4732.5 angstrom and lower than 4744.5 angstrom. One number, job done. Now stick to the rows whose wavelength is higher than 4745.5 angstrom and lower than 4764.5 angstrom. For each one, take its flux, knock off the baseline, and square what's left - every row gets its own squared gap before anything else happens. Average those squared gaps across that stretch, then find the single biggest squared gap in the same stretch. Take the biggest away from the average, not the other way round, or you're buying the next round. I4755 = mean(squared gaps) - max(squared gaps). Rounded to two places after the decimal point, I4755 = -0.17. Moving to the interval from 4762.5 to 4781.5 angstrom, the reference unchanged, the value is -0.11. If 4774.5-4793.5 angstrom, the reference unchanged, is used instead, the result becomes -0.15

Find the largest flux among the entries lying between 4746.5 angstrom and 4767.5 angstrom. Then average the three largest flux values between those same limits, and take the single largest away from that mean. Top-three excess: -0.036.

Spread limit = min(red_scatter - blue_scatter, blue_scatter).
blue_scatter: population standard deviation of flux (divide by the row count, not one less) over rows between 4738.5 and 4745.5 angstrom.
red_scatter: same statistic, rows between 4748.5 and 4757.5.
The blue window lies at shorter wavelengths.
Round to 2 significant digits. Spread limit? -0.13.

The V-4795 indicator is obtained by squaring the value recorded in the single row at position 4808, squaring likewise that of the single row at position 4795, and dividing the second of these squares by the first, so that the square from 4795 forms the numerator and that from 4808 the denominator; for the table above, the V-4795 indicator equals 1.22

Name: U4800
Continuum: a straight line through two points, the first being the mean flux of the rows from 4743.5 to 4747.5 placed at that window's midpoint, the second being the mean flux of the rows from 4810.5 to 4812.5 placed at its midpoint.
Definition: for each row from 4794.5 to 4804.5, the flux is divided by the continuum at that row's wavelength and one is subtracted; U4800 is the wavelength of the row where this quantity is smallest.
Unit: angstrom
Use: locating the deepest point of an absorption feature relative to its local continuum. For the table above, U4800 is 4800 angstrom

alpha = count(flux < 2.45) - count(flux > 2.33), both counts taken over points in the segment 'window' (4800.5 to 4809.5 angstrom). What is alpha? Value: 2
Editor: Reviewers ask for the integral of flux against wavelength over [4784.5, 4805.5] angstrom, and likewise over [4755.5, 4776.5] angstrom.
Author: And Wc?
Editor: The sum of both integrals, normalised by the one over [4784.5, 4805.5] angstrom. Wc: 2.02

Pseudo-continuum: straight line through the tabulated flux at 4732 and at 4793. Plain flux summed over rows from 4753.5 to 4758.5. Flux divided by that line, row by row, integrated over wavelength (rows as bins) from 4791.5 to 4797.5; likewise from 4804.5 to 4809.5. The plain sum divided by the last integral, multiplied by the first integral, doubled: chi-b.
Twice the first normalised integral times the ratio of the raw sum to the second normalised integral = 31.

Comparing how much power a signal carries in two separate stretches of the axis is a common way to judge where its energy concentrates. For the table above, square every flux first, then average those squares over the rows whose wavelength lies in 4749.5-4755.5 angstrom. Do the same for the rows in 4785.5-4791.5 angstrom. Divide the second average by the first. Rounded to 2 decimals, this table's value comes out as 1.04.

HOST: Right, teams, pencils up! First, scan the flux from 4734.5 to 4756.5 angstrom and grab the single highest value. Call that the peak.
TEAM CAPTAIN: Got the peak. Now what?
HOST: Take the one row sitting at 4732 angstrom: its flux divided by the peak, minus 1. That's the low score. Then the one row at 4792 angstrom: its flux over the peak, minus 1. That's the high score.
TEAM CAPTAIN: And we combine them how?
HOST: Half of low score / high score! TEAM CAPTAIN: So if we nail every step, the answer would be 0.7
